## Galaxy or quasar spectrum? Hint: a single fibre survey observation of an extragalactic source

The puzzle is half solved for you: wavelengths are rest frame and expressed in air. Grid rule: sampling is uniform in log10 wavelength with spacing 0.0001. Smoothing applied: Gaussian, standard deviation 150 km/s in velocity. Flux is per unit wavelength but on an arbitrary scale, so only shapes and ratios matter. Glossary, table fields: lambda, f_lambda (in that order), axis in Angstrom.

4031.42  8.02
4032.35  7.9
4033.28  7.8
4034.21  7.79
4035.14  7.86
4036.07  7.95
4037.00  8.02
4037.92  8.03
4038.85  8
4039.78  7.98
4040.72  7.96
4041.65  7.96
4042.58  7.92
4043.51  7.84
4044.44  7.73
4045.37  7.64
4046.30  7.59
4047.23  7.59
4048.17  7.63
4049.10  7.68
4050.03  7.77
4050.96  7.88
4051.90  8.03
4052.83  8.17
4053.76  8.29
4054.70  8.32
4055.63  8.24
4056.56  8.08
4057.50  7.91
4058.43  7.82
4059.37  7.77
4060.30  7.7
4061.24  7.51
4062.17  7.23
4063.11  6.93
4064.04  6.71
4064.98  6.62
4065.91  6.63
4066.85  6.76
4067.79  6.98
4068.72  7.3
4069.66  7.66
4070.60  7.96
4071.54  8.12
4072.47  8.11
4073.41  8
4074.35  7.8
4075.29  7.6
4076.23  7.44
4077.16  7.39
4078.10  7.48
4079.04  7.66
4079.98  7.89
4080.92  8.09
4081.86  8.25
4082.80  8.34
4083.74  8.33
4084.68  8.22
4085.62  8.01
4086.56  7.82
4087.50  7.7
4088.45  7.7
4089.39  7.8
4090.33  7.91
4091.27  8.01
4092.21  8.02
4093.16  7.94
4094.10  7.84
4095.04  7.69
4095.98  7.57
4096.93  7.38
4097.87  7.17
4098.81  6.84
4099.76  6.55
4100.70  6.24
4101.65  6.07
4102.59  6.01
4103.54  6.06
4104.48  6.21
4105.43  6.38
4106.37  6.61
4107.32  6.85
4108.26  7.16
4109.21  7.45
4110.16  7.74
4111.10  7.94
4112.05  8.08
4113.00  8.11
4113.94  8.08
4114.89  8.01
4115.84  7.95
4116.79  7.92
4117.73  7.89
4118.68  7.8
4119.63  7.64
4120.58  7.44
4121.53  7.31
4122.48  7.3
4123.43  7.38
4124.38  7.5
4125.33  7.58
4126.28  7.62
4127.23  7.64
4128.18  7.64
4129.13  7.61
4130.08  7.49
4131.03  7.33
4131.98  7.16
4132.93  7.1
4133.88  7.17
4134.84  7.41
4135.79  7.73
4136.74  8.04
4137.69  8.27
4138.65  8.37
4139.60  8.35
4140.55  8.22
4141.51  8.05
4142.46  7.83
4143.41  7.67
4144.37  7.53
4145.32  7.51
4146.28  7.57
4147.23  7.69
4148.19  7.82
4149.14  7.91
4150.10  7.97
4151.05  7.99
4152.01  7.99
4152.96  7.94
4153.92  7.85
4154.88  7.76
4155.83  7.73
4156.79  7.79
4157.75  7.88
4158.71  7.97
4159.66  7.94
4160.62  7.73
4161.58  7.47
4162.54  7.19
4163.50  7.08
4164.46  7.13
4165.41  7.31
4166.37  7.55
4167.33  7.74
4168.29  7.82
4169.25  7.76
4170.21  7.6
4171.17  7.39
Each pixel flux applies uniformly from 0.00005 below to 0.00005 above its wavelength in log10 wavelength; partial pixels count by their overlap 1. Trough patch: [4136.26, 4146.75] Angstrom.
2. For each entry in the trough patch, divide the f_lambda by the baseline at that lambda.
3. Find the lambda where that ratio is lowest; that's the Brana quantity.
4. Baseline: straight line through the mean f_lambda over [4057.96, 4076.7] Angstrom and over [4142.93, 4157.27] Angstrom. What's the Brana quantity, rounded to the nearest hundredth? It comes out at 4145.32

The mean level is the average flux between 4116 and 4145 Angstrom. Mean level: 7.67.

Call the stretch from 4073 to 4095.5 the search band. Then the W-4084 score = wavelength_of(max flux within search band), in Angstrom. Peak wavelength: 4082.80 Angstrom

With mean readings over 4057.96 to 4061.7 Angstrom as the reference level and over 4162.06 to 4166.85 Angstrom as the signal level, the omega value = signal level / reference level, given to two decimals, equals 0.94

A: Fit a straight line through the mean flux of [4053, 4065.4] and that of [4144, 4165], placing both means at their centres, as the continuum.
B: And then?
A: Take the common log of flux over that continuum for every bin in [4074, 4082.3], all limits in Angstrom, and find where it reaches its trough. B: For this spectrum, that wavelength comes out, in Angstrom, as 4077.16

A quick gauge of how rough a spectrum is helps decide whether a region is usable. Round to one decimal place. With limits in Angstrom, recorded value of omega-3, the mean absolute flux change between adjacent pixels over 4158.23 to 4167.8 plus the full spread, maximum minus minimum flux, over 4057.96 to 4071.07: 1.5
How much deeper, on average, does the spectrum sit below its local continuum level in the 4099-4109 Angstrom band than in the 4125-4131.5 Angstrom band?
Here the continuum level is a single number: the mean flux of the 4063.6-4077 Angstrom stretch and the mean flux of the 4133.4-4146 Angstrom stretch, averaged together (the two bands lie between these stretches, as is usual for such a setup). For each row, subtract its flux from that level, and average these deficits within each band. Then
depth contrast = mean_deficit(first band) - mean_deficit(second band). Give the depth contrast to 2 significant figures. 1.1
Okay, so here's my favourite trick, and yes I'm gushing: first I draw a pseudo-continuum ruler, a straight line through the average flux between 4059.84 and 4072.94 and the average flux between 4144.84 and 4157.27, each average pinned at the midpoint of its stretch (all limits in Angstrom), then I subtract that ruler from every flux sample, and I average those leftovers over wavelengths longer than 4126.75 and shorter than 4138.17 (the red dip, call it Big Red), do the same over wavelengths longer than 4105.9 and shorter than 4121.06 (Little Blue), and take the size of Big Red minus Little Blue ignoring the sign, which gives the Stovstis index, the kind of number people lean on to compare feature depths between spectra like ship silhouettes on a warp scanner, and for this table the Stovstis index 0.2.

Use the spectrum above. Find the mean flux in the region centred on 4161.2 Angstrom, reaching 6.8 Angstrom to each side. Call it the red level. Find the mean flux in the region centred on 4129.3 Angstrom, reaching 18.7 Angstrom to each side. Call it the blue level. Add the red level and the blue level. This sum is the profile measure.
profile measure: 15.3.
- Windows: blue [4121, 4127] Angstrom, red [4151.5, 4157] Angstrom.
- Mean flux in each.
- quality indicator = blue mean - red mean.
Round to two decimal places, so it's -0.39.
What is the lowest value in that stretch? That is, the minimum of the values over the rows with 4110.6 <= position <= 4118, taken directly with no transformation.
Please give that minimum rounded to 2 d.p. 7.89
